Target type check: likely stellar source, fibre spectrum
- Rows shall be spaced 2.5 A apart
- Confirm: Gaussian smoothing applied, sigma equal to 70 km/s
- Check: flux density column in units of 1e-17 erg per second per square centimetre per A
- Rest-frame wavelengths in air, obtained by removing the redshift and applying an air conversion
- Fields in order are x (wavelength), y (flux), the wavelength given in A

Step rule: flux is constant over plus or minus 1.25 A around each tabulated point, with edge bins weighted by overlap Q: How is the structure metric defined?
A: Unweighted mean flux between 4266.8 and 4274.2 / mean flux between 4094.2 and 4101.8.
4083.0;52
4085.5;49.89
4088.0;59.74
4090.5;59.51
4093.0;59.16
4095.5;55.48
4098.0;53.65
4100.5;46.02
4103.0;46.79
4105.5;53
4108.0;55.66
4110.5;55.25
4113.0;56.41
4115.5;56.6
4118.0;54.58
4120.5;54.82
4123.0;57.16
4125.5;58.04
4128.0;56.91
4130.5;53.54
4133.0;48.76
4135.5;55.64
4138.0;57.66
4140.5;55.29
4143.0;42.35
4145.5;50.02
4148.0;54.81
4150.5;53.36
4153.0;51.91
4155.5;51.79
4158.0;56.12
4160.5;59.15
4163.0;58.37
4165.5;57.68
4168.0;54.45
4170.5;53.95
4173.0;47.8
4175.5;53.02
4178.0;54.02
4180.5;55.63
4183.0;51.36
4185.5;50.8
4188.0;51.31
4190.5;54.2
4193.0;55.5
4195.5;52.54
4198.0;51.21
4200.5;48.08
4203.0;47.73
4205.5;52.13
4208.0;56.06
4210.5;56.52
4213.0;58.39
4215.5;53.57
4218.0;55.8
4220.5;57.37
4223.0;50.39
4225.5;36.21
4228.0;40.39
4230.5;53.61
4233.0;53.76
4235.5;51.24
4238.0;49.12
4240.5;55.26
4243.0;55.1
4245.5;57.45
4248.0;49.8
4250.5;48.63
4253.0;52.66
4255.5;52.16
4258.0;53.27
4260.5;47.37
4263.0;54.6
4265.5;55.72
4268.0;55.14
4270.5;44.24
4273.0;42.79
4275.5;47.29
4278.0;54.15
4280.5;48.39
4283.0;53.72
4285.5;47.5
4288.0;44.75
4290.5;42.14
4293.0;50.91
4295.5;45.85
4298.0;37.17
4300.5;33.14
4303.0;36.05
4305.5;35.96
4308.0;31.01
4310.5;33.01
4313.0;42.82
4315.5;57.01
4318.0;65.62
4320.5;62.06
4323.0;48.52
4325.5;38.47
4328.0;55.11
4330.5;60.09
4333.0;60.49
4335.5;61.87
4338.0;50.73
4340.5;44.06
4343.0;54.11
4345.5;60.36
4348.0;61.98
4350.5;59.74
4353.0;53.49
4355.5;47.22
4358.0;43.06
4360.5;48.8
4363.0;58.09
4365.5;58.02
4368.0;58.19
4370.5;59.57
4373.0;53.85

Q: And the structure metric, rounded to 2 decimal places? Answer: 0.92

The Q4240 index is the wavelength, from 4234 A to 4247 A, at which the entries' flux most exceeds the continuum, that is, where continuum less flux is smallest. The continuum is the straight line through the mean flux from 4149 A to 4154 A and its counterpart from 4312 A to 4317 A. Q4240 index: 4245.5 A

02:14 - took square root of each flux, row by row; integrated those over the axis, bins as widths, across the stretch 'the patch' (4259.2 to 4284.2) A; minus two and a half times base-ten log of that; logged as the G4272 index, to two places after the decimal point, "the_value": -5.62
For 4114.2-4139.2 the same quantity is -5.67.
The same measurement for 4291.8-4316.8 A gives -5.50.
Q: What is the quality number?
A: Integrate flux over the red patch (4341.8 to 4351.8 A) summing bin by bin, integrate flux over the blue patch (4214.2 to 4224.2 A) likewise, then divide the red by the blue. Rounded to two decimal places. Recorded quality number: 1.09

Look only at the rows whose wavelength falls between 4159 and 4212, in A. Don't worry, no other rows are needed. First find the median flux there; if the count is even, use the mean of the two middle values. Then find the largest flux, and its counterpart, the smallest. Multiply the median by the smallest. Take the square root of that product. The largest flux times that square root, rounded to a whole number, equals 3002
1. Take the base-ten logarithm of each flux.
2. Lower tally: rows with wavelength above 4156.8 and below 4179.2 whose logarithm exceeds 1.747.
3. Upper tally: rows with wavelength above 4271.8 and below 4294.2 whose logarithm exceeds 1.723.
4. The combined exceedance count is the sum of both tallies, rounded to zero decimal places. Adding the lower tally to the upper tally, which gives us 6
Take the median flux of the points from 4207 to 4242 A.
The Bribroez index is 54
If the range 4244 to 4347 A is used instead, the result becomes 50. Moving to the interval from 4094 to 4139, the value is 55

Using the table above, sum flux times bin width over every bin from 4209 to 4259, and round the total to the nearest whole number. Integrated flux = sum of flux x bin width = 2602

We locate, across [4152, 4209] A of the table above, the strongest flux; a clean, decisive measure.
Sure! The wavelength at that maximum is 4160.5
